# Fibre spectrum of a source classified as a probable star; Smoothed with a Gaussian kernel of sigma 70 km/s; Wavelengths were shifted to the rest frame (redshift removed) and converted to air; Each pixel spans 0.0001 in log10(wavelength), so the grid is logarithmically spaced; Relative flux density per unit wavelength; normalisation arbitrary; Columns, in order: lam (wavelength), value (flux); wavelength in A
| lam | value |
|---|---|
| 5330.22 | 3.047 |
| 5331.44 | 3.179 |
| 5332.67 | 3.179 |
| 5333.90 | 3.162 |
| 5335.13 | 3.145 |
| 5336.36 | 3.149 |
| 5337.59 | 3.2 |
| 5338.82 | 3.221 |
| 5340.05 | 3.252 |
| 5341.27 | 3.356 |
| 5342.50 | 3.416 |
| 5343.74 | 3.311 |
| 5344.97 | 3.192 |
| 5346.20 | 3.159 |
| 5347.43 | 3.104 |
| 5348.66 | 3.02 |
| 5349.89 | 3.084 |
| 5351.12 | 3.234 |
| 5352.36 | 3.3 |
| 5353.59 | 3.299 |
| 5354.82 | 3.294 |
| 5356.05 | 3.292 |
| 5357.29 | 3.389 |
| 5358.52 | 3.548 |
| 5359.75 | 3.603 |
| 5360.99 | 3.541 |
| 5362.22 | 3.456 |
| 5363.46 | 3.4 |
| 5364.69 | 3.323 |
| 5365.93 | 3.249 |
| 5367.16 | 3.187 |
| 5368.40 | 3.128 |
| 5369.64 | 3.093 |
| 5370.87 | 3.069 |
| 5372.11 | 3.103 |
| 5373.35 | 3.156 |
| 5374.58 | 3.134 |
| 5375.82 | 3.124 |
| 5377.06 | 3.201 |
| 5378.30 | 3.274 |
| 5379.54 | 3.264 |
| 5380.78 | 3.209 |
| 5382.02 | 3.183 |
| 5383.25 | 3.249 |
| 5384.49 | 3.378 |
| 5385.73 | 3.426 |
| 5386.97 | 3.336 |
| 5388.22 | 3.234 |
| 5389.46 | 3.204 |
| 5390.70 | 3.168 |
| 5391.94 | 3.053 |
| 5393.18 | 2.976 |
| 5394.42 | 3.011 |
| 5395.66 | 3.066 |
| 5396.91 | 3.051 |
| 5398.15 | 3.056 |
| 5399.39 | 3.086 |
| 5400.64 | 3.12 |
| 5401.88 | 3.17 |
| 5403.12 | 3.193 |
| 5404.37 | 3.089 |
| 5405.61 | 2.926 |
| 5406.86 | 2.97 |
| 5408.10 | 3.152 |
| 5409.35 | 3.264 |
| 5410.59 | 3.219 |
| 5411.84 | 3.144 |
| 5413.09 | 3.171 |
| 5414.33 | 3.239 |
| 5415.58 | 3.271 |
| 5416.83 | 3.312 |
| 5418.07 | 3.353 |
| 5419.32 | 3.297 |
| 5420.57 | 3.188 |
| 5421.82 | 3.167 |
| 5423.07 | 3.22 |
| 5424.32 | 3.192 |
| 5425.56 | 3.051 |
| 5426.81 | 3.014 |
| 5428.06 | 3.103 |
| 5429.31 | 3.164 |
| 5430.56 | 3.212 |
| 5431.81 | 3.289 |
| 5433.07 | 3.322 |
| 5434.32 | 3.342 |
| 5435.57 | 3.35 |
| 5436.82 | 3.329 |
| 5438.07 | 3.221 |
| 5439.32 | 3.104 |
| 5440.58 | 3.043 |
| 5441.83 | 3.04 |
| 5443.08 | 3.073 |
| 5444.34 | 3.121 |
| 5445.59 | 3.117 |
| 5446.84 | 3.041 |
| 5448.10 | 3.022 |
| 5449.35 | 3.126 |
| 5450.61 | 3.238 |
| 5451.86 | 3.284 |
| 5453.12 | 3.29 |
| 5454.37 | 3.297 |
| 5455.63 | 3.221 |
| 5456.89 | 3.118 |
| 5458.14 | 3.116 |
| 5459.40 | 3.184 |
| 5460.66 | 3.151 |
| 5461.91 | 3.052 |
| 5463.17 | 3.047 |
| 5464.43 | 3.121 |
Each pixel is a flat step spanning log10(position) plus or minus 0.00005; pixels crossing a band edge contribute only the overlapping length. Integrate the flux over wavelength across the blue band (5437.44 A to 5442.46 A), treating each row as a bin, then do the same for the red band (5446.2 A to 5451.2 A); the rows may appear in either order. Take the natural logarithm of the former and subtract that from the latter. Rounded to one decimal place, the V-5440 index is 12.8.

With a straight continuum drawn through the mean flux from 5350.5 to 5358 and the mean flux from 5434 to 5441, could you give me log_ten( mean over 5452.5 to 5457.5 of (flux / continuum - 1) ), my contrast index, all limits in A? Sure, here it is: -2.3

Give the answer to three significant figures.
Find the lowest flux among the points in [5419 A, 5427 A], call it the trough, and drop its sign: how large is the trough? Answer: 3.01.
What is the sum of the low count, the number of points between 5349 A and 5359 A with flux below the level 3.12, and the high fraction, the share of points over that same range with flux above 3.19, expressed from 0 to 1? 1.9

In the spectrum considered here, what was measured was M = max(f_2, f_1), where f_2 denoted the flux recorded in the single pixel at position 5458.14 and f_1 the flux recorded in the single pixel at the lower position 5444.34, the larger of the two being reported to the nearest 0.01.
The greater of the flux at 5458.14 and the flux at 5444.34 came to 3.12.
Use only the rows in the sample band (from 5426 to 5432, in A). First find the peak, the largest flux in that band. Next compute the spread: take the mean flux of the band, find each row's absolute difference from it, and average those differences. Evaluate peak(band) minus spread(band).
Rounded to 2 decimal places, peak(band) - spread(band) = 3.21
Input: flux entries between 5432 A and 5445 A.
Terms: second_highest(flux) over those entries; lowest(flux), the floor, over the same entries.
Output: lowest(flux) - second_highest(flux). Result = -0.302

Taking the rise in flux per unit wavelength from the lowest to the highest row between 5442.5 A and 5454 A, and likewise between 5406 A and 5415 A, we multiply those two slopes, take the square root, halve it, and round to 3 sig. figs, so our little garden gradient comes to 0.0139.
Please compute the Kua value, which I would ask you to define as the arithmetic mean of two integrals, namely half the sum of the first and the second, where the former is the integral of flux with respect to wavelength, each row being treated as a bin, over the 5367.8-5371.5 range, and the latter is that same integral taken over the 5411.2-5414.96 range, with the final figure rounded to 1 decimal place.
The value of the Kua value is 11.7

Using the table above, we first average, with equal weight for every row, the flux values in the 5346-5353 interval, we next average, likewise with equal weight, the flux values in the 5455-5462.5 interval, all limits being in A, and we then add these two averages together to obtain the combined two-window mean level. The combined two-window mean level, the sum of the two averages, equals 6.29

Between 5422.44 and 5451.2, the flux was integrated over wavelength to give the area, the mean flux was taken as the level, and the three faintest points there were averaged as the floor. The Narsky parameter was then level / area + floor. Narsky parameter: 3.060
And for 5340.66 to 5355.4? 3.137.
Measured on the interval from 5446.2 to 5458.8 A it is 3.139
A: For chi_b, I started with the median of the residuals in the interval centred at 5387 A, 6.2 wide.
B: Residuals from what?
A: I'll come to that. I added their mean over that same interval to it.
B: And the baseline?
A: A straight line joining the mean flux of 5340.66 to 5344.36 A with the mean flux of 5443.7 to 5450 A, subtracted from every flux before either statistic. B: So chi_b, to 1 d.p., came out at 0.2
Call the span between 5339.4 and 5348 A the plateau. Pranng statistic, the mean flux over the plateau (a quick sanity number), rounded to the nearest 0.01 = 3.26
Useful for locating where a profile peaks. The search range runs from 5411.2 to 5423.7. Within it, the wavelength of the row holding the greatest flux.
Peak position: 5418.07 A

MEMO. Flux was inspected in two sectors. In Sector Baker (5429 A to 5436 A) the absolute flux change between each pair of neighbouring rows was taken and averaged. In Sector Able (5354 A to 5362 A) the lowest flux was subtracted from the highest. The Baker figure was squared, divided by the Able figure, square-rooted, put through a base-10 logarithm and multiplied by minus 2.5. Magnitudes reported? 2.9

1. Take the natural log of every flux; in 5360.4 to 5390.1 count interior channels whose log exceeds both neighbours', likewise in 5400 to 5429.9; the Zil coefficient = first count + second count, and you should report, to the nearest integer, 7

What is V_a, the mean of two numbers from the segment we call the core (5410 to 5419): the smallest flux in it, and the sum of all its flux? 12.9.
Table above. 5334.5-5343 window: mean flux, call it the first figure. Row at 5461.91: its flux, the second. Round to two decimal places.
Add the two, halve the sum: 3.15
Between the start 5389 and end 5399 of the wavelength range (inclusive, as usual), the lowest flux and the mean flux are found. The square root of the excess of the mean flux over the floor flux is 0.312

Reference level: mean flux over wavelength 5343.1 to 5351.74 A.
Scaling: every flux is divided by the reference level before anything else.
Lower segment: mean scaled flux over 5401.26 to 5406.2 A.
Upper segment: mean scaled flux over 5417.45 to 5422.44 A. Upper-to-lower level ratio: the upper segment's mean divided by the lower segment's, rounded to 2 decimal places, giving 1.05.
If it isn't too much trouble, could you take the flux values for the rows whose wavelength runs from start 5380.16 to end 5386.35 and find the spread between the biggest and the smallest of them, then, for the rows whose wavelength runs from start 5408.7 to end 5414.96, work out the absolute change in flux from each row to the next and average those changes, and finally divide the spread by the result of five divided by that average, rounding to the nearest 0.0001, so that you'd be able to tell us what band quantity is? 0.0026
